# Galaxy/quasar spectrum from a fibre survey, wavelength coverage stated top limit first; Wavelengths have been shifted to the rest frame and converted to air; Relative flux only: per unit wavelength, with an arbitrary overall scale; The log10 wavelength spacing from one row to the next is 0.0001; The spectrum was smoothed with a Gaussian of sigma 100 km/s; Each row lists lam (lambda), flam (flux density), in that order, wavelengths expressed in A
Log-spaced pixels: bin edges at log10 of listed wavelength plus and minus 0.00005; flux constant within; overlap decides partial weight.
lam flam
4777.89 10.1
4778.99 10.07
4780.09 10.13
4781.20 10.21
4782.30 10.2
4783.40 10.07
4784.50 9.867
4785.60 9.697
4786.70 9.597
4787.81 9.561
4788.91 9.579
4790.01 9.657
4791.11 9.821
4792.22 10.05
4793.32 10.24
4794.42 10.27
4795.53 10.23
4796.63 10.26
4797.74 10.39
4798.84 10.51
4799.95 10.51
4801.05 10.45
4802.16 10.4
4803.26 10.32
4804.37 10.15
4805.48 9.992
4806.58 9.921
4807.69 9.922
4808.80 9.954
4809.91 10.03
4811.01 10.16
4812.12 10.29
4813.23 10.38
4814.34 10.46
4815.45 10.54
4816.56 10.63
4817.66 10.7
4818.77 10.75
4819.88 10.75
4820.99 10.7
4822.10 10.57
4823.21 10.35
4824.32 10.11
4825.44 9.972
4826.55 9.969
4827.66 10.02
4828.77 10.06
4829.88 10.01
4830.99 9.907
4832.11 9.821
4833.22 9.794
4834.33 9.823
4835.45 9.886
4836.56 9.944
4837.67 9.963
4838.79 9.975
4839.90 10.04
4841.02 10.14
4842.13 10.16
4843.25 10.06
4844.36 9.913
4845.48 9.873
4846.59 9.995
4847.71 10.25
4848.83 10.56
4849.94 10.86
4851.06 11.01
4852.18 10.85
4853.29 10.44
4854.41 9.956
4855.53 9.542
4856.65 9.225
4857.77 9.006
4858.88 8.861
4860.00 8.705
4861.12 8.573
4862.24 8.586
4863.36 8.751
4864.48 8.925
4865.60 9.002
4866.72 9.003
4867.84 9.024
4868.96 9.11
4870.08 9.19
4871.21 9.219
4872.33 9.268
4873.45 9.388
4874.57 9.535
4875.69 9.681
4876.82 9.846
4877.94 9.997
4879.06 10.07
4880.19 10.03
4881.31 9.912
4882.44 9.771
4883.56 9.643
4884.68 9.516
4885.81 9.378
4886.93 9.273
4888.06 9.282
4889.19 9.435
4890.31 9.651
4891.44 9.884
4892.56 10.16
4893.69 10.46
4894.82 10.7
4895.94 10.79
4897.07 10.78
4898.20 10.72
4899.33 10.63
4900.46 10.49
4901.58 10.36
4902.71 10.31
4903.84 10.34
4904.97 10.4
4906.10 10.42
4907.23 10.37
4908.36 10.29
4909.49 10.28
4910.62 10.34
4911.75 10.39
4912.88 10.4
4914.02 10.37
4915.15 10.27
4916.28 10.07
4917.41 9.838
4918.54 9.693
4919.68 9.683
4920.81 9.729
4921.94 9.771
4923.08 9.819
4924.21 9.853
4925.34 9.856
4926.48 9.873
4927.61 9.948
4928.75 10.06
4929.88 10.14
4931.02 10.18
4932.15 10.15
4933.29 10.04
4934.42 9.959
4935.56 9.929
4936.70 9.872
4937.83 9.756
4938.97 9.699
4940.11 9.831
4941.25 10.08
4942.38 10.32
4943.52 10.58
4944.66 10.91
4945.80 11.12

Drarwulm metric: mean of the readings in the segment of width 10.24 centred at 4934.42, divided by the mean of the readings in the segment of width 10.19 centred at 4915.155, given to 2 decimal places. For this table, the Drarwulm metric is 0.99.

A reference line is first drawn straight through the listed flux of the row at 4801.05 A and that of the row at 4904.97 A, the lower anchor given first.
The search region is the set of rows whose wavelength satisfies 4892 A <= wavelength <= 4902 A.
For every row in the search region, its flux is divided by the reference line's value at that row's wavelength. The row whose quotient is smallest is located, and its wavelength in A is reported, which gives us 4892.56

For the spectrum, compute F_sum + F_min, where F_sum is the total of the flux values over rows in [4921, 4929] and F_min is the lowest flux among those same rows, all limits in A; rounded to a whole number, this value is 79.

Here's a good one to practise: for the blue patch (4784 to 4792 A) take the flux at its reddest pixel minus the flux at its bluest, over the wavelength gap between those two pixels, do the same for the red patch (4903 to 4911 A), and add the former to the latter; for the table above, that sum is -0.007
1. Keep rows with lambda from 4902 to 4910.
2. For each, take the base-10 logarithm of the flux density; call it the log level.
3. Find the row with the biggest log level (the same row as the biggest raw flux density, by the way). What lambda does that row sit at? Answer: 4906.10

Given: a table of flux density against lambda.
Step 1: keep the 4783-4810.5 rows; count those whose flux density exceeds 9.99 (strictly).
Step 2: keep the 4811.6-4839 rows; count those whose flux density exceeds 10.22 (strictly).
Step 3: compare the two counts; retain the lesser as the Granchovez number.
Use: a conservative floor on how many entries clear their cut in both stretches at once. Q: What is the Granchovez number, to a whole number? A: 11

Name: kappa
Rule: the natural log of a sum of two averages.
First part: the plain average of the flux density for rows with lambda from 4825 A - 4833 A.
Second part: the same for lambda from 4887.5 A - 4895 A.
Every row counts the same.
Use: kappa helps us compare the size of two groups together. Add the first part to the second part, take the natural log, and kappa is 2.99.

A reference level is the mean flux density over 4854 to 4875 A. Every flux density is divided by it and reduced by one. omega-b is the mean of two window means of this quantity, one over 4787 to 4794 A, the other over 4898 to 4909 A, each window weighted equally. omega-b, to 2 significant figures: 0.11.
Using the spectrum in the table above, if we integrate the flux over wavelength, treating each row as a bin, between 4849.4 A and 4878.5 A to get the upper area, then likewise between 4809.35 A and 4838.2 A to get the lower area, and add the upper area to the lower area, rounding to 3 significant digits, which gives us 570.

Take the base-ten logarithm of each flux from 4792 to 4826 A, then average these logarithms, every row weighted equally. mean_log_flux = 1.014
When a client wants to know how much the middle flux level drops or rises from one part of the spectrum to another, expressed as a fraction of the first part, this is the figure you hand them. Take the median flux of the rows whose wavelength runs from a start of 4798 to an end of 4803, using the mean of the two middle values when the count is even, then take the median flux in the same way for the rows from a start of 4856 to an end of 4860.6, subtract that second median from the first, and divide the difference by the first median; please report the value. 0.15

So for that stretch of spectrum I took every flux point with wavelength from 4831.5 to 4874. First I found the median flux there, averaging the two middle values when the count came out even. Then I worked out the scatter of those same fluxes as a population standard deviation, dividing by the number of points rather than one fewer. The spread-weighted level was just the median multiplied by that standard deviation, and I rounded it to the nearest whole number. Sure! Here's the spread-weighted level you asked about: 6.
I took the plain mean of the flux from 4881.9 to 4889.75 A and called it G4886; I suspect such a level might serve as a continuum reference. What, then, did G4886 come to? 9.5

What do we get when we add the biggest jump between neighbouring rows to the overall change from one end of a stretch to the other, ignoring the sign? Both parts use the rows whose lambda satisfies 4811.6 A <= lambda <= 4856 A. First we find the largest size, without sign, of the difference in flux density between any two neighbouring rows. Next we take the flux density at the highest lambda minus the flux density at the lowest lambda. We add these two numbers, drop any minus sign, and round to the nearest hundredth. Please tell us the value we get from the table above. 0.26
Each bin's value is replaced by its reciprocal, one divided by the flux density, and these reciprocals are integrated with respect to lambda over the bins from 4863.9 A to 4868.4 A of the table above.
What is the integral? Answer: 0.50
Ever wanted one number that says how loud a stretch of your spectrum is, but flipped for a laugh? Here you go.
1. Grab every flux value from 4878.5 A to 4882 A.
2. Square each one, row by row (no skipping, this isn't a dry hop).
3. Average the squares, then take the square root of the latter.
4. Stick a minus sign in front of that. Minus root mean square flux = -10.0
